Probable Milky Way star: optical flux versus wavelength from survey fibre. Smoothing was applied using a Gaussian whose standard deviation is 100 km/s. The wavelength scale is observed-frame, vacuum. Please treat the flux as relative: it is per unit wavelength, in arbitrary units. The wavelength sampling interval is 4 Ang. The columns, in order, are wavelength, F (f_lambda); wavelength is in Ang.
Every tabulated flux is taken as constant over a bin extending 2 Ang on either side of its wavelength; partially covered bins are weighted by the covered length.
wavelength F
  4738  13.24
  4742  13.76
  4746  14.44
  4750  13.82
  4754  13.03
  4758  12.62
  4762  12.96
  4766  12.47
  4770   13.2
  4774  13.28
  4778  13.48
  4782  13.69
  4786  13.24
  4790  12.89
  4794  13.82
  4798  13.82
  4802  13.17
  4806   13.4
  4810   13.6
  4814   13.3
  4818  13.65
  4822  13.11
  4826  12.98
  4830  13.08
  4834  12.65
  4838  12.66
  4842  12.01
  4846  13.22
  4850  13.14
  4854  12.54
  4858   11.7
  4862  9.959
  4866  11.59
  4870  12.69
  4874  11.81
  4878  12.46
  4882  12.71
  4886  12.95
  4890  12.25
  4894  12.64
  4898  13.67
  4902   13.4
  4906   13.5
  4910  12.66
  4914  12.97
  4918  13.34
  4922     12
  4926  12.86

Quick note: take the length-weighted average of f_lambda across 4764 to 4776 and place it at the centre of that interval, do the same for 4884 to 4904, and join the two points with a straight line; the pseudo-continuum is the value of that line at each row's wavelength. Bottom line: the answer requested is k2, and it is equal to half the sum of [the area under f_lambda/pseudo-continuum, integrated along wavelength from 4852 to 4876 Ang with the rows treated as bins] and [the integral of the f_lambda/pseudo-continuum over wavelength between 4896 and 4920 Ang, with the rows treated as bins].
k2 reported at 23.1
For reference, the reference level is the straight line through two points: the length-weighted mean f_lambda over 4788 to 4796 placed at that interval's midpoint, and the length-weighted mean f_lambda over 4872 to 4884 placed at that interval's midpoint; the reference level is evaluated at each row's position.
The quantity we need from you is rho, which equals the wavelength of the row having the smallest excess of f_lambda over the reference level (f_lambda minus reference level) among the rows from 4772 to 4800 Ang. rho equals 4790 Ang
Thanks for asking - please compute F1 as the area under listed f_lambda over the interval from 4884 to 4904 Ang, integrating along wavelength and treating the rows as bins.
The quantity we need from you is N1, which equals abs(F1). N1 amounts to 260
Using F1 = 260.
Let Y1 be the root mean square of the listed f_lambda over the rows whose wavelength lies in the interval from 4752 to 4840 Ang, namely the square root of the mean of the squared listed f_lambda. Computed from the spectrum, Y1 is 13.2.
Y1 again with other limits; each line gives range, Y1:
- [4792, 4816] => 13.5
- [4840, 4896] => 12.3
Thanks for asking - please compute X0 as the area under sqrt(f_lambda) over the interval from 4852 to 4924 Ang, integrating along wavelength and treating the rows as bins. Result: 254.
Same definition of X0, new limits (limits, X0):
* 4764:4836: 262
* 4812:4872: 212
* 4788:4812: 88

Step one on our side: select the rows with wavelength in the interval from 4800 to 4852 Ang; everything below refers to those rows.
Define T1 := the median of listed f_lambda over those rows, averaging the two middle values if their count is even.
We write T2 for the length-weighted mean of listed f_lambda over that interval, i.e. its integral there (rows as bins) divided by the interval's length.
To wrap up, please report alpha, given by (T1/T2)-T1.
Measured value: -12.13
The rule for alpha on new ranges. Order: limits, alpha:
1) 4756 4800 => -12.24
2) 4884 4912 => -11.95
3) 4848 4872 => -11.10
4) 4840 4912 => -11.64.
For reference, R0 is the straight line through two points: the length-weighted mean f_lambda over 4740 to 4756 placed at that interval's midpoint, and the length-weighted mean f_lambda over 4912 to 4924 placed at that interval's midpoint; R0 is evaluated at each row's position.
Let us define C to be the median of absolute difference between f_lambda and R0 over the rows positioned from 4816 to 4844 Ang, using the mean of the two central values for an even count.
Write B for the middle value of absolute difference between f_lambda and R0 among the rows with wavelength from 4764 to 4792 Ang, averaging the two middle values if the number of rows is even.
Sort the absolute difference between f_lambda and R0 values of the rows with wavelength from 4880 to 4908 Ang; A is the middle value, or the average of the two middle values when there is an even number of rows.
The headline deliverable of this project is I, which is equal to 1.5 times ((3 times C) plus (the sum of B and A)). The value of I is 2.8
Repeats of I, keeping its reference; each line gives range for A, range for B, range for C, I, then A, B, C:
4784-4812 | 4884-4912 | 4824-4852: 2.7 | 0.30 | 0.5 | 0.33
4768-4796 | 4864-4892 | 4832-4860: 4.0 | 0.33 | 0.5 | 0.60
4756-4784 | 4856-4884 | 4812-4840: 3.8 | 0.43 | 1.2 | 0.30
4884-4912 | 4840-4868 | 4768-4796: 4.1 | 0.54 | 1.2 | 0.33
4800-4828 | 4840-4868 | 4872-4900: 4.6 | 0.22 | 1.2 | 0.54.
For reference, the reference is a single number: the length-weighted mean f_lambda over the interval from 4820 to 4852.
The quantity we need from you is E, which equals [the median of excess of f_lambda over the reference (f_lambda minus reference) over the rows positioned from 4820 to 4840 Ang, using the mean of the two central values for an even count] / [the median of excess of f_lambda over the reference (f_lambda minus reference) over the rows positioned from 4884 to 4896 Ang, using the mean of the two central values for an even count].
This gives -0.6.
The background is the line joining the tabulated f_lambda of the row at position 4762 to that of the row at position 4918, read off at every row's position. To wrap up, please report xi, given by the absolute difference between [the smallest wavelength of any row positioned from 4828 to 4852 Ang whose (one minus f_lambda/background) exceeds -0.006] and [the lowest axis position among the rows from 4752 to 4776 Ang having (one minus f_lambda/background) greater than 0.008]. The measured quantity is 72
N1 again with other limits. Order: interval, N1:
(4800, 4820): 268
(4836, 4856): 254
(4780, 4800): 270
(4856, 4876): 231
